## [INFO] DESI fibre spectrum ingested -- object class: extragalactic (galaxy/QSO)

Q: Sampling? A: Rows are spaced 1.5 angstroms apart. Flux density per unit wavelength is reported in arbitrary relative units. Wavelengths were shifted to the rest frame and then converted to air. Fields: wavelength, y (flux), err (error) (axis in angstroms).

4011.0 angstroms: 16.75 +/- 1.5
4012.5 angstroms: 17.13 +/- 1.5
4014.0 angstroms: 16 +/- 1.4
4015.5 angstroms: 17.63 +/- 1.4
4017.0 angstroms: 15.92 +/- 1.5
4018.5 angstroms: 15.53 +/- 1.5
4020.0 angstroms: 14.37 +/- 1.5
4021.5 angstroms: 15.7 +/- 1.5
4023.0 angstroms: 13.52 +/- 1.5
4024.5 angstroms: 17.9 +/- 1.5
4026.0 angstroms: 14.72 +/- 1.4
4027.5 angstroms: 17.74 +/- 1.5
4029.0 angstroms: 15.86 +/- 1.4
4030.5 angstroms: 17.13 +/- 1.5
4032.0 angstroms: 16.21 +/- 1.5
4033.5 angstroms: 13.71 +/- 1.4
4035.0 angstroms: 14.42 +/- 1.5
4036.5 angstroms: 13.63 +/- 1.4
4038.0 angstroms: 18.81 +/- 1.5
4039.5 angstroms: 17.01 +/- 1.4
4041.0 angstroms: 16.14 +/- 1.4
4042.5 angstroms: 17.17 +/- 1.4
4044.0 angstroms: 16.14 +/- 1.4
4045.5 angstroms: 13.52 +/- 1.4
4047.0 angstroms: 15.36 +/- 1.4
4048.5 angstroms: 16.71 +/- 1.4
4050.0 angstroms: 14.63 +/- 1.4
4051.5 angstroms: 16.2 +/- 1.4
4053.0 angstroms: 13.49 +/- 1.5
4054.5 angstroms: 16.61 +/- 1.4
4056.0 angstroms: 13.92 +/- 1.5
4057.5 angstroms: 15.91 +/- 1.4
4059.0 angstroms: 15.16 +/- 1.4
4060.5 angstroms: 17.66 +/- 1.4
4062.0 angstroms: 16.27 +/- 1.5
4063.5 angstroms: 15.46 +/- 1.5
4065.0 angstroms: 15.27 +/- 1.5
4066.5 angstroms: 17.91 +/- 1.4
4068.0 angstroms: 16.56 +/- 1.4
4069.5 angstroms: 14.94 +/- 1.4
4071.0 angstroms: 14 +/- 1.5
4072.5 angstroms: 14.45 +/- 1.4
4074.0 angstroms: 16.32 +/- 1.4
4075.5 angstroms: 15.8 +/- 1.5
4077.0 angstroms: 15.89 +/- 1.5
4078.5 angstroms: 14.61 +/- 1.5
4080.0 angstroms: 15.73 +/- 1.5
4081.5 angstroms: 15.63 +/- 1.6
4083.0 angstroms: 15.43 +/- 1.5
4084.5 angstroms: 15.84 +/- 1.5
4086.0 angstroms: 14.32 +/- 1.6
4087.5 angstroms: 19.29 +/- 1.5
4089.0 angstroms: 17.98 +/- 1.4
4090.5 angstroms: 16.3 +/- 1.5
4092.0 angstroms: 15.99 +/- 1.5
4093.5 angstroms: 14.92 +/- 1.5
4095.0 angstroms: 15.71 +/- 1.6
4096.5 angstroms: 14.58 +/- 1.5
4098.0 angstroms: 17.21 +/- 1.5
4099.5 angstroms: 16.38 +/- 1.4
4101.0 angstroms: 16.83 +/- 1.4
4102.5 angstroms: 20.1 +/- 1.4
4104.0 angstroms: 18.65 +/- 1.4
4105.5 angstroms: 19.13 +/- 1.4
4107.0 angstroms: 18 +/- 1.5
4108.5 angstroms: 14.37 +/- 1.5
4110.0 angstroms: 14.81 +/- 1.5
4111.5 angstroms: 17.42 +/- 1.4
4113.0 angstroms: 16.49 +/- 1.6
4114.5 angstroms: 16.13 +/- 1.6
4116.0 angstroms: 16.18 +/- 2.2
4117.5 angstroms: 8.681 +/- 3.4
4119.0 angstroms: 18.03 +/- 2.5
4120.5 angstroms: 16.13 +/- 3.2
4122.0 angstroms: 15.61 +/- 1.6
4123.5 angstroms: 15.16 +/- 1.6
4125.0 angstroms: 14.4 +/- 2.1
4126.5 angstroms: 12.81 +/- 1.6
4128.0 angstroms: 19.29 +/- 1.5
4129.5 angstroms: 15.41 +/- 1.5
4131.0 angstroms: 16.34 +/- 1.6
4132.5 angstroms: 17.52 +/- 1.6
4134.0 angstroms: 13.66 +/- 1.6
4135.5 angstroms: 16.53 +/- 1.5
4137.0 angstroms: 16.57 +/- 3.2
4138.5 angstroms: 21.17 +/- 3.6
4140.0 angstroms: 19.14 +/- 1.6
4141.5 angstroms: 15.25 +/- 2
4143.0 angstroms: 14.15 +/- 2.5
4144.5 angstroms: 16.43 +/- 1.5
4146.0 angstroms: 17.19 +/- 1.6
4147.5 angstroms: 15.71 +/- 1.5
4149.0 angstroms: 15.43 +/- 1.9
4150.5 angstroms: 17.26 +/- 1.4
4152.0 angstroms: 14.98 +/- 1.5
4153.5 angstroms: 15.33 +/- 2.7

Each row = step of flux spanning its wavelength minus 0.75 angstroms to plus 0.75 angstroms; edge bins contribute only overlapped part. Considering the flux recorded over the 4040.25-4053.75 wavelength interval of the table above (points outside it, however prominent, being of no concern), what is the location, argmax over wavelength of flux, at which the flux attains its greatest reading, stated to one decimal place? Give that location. 4042.5 angstroms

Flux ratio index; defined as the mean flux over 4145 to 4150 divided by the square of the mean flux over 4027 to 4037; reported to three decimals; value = 0.067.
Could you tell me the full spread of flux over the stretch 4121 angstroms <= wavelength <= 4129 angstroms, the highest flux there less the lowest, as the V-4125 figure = 6.48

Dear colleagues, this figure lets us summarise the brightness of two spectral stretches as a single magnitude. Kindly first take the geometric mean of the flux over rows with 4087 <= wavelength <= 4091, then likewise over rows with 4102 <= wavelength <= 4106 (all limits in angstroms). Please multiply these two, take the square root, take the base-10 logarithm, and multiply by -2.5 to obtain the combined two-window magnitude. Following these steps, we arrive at -3.17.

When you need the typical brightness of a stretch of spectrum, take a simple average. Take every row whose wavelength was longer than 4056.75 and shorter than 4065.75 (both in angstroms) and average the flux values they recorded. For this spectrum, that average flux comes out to 16.0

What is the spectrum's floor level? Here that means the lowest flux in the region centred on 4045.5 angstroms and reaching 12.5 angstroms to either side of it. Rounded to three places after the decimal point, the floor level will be 13.490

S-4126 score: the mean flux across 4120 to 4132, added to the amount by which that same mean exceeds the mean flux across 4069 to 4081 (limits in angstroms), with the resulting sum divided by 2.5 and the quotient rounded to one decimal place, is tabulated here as 6.4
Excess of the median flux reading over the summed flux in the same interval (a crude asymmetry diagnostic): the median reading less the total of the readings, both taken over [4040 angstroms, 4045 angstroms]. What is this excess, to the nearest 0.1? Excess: -33.3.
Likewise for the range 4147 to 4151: -32.7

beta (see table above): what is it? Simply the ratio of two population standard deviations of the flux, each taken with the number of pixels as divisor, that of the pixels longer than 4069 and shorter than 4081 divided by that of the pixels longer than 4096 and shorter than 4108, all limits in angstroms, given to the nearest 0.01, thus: 0.48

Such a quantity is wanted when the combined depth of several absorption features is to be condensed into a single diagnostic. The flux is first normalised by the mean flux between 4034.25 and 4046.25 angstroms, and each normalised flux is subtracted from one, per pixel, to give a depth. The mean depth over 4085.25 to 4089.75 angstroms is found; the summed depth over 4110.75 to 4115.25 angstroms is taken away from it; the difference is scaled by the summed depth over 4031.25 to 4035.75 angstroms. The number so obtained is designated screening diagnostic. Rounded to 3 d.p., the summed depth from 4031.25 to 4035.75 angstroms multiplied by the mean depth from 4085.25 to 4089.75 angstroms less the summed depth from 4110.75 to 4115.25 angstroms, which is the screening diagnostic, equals 0.015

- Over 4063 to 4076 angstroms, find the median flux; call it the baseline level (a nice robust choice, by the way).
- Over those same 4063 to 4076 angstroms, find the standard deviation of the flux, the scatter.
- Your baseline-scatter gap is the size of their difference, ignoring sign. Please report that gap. 14.3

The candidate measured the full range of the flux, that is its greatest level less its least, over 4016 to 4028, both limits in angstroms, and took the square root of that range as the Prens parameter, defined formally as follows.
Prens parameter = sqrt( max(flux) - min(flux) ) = 2.09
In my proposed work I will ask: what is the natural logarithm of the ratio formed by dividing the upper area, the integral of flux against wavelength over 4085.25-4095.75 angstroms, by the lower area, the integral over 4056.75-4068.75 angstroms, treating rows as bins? -0.1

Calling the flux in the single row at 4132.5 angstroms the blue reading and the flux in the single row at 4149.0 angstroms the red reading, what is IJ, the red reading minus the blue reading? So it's -2.1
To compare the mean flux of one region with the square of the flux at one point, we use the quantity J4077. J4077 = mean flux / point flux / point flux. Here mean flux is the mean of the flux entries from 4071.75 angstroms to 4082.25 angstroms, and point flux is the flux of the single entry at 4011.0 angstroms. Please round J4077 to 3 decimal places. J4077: 0.055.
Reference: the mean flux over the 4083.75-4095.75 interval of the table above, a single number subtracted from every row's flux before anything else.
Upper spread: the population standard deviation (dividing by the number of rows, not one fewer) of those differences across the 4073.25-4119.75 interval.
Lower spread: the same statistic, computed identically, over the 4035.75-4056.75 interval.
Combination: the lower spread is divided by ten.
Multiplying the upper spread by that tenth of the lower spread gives 0.32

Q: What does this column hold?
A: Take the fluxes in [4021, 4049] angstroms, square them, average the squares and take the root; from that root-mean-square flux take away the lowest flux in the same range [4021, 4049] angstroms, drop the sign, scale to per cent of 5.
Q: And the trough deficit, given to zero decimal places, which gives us 48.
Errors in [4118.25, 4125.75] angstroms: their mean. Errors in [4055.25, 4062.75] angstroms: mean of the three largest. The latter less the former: -0.73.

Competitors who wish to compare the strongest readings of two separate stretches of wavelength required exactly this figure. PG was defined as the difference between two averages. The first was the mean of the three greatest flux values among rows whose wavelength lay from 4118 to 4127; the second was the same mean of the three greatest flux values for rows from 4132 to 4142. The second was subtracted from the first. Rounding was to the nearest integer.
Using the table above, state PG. -3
